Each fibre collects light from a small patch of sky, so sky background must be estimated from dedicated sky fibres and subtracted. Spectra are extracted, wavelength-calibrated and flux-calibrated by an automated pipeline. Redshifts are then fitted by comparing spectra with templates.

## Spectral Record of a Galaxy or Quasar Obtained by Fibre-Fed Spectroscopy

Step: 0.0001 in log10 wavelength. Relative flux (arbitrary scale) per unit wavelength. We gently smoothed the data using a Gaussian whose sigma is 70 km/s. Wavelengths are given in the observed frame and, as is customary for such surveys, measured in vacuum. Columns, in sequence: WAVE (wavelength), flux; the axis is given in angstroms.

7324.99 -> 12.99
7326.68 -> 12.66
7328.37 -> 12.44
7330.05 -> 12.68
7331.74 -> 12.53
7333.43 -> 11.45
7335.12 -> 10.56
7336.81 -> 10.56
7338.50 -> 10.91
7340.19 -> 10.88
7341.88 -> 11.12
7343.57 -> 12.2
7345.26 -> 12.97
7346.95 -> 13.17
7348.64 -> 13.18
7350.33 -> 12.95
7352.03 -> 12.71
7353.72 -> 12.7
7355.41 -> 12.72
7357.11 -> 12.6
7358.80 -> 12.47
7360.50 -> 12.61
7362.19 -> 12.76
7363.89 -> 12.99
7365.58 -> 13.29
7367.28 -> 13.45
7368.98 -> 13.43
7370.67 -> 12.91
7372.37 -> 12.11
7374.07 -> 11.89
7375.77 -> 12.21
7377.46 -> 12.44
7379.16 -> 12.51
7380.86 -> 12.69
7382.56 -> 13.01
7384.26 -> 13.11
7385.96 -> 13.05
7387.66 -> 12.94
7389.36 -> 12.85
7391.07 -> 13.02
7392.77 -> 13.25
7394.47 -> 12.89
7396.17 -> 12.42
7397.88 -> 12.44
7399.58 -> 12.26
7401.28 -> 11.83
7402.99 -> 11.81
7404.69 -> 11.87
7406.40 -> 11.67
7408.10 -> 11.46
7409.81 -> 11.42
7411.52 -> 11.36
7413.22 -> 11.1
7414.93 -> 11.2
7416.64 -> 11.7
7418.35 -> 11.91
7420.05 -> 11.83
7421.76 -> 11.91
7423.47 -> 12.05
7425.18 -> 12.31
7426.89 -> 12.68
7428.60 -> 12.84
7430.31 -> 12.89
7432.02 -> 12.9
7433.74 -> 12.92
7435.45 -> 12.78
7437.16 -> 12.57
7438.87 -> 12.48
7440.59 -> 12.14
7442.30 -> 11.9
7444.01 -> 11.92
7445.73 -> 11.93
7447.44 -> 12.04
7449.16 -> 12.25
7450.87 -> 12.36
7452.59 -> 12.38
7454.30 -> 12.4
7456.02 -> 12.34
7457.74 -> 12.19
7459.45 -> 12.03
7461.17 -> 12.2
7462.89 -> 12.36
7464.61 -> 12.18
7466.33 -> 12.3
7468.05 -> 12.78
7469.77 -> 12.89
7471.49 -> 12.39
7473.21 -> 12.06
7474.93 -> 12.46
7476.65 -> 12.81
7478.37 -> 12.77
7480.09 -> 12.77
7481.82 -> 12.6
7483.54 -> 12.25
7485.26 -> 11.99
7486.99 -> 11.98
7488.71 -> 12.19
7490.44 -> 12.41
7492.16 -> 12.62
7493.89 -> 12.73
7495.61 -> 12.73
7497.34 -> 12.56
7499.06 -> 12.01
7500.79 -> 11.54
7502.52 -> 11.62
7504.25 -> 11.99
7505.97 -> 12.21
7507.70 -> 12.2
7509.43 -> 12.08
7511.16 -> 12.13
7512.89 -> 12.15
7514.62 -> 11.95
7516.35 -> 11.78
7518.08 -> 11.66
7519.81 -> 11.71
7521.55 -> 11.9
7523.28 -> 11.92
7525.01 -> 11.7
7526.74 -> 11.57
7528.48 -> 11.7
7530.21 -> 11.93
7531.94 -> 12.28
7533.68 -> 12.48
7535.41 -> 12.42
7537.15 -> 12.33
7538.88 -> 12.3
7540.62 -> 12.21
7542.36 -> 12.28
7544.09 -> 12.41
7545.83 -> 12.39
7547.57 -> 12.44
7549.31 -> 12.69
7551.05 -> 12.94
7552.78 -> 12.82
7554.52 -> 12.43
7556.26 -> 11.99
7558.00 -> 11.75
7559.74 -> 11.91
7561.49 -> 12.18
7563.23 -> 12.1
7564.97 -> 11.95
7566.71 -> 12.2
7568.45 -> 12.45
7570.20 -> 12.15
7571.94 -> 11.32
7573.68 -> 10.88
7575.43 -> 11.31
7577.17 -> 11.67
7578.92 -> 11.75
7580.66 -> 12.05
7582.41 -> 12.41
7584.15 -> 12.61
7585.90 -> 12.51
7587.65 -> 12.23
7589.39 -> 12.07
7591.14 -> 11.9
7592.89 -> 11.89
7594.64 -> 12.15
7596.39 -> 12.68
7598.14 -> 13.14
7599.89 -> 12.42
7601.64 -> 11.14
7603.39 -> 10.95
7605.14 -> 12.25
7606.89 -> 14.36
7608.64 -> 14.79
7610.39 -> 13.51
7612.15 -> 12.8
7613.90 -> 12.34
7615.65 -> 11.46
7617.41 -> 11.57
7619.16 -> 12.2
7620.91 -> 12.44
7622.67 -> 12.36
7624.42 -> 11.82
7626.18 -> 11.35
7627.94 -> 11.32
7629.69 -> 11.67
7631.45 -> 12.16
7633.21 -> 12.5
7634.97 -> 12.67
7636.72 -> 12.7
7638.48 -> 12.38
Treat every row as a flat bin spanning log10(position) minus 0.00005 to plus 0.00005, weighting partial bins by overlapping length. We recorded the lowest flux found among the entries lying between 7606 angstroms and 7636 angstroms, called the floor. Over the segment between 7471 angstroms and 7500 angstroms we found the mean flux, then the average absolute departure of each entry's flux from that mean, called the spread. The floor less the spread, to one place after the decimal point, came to 11.1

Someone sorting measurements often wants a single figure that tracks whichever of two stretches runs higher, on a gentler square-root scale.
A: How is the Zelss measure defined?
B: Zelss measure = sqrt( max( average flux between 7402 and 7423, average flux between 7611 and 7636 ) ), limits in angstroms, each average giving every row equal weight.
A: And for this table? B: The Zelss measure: 3.47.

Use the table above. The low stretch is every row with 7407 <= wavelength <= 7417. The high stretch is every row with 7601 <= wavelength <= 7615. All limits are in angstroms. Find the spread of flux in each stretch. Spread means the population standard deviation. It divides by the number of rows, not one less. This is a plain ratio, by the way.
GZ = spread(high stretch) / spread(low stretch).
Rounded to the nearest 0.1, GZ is 6.8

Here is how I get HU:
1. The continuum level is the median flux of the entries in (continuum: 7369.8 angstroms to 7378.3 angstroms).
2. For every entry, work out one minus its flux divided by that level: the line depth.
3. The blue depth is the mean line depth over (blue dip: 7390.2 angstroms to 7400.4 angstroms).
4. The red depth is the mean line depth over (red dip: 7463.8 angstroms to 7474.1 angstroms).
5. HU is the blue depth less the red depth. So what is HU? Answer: -0.02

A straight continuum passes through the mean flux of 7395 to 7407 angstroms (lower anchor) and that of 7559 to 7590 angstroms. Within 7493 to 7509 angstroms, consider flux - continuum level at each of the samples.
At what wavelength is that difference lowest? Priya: 7500.79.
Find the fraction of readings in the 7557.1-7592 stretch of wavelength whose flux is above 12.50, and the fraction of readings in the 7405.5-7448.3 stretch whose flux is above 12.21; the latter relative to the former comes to 3.6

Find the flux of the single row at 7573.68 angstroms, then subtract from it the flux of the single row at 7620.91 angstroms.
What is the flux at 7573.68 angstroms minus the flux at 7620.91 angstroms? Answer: -1.6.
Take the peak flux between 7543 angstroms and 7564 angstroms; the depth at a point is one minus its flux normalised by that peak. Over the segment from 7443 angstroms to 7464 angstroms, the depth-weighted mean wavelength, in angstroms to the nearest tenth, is 7452.8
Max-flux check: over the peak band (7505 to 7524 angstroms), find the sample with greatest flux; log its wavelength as 7505.97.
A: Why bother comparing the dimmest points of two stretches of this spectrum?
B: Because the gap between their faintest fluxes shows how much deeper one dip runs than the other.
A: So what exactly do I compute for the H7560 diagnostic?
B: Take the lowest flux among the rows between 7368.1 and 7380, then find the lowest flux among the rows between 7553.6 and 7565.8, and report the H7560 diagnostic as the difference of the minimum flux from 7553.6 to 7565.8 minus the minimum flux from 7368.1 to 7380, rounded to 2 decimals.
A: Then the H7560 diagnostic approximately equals -0.14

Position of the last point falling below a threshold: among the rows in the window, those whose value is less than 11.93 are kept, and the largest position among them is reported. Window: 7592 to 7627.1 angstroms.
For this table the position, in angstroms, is 7626.18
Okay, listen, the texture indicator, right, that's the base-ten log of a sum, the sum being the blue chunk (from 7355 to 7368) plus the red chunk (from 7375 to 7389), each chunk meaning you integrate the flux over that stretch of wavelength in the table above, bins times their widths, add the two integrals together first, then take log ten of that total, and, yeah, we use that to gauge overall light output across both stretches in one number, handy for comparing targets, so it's 2.54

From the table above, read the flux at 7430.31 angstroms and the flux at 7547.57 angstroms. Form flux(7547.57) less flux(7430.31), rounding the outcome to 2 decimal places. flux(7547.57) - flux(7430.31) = -0.45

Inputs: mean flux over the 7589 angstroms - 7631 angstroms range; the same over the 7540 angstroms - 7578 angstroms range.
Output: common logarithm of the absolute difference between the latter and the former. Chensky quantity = -0.79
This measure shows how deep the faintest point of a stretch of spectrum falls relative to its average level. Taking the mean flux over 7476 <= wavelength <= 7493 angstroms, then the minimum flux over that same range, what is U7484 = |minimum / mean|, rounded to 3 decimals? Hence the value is 0.963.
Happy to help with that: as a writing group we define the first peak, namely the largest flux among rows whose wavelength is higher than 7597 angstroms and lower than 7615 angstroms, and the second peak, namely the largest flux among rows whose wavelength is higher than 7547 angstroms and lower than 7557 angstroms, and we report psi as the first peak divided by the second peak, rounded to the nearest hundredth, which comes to 1.14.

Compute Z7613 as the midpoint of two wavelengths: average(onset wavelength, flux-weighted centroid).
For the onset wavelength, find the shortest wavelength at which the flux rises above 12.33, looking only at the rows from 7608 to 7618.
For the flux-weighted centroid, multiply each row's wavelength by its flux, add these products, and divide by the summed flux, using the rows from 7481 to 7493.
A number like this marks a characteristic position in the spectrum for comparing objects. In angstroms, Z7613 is 7547.8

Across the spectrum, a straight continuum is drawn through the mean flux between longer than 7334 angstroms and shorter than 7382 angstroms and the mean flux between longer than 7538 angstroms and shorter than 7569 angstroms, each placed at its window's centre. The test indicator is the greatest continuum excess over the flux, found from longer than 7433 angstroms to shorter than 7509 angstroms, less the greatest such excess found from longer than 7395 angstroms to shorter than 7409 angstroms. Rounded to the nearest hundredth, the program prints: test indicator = -0.12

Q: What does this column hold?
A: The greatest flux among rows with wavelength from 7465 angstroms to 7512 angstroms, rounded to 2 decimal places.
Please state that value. 12.89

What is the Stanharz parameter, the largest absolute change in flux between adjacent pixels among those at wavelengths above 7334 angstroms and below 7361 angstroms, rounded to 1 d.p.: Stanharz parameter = 1.1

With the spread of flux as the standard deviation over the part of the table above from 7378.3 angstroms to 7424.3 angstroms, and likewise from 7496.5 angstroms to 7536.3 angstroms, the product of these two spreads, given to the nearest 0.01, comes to 0.19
